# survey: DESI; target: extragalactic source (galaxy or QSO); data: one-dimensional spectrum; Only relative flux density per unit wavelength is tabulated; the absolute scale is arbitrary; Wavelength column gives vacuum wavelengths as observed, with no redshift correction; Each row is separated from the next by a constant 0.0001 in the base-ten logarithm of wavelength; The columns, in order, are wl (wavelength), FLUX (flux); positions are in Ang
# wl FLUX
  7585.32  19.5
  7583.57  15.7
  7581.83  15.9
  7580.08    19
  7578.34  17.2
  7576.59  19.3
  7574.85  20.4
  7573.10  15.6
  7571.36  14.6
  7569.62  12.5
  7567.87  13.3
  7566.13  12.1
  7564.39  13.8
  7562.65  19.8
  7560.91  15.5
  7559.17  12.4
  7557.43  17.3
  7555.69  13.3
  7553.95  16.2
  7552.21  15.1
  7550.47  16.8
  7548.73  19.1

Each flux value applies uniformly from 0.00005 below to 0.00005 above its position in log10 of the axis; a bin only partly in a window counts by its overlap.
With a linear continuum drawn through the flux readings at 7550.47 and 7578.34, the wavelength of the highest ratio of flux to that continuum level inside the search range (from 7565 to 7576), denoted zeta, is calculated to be 7574.85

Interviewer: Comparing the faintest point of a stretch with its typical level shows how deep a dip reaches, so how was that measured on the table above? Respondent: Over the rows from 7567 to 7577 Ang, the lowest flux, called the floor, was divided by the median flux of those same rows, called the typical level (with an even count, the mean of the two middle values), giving 0.83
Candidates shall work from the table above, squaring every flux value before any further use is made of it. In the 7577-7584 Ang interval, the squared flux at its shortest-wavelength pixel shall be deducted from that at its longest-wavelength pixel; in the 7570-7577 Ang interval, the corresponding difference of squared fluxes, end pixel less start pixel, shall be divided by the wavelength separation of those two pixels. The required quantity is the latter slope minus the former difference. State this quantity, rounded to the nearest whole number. 80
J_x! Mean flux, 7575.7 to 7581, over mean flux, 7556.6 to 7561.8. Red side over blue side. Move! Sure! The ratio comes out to 1.23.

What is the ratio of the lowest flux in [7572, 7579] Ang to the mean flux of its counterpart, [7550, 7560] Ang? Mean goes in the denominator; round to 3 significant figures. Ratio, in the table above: 1.03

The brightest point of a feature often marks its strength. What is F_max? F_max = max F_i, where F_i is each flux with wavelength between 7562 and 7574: 19.8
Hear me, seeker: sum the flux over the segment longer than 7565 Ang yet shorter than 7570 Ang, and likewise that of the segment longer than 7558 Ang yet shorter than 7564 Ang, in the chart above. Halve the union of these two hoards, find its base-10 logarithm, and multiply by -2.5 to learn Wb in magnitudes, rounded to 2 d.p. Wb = -4.08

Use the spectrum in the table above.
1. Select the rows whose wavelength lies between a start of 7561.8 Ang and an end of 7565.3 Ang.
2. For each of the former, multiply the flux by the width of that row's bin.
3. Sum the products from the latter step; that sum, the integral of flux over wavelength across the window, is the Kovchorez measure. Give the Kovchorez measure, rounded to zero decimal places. 59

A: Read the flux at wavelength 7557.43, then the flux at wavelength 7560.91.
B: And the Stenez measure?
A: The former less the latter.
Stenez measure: 1.8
